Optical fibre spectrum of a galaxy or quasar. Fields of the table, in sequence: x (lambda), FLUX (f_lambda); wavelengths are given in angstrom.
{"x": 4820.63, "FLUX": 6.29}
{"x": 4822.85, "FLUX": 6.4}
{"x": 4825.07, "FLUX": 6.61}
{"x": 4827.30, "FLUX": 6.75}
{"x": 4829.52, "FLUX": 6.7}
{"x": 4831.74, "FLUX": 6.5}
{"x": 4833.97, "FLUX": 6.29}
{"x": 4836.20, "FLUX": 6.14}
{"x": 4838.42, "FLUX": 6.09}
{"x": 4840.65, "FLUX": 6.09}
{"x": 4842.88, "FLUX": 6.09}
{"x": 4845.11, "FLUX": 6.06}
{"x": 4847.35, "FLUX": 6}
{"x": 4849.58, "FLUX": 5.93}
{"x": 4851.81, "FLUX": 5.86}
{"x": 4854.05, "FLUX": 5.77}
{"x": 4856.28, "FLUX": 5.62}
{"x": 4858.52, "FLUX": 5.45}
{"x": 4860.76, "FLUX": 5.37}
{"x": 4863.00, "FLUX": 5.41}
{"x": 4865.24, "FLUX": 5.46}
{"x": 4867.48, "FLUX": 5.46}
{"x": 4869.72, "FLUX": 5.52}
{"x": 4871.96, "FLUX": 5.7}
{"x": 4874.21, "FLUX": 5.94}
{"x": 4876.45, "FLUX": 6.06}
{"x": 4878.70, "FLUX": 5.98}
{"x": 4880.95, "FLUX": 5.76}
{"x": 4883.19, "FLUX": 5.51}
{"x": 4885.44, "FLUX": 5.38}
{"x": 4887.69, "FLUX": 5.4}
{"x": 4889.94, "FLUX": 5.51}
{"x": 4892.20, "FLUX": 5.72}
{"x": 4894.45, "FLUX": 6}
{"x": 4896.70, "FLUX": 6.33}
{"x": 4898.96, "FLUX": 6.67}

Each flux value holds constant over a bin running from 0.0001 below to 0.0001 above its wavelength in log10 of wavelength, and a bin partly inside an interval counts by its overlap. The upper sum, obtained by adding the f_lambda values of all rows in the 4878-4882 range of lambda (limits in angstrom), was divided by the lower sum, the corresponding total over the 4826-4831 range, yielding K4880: 0.87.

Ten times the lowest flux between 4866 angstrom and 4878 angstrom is 54.6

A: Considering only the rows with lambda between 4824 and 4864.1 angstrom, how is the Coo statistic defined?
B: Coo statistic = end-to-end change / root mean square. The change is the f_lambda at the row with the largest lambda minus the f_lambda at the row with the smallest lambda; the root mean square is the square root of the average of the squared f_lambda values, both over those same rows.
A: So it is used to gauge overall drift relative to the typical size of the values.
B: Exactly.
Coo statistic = -0.198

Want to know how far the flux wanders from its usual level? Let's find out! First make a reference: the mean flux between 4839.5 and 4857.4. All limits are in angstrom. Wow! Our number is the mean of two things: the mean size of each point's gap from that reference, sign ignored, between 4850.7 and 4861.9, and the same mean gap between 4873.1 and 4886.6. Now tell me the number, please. 0.27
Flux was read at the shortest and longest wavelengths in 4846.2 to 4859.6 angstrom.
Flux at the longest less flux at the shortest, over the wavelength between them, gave -0.05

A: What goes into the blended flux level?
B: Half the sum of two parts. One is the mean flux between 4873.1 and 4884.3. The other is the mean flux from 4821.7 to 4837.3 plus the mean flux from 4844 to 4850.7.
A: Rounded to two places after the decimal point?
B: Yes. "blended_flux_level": 9.17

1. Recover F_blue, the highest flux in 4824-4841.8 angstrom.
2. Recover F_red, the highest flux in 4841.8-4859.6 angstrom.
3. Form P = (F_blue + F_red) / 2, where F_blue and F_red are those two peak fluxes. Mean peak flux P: 6.42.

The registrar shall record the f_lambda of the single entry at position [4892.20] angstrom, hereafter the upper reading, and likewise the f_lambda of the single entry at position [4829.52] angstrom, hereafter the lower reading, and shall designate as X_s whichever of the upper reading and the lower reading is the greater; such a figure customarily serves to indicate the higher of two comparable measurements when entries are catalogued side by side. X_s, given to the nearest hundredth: 6.70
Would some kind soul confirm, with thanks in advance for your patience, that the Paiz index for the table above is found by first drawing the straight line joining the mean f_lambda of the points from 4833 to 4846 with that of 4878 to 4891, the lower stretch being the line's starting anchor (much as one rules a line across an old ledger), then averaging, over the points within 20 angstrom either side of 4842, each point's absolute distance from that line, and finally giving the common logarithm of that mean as -0.72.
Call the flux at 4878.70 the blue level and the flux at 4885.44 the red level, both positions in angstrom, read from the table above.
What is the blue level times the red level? 32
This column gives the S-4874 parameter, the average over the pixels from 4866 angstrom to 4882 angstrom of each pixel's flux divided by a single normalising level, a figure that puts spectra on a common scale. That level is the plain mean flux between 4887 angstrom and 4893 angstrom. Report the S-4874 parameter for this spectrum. 1.04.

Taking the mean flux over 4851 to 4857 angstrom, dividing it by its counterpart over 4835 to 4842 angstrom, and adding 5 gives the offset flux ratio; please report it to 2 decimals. 5.94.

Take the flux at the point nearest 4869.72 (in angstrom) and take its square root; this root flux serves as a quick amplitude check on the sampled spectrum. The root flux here 2.35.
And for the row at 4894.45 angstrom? 2.45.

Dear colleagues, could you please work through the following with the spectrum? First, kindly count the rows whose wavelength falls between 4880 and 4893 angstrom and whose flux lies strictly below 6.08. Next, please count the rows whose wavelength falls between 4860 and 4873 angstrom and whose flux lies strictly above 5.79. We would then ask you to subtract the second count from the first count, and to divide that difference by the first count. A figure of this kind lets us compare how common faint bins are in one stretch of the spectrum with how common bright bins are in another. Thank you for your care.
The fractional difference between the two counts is 1.0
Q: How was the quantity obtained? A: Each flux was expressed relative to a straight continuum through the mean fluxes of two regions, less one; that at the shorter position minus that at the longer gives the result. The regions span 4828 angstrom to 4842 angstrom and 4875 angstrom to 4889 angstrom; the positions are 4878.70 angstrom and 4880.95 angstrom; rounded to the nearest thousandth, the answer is 0.033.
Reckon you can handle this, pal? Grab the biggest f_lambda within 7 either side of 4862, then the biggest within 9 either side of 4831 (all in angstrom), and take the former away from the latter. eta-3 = 1.1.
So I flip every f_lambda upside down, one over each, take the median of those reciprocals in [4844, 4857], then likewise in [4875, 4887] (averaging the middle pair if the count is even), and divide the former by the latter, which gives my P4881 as 0.98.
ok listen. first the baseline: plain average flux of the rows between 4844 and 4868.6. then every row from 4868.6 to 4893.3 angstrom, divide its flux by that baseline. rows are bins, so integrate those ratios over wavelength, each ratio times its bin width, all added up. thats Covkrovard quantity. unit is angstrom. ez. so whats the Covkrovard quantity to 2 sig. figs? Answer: 25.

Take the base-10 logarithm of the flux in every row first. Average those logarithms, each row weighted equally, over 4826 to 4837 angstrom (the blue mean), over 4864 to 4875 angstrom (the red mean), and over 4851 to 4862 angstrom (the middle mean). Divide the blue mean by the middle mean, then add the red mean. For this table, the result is 1.83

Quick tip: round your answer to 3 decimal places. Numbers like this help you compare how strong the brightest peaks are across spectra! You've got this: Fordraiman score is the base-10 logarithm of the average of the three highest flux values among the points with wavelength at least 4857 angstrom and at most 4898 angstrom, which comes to 0.787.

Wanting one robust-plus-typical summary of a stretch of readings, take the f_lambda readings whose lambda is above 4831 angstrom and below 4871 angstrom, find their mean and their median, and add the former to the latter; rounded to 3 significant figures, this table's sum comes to 11.7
